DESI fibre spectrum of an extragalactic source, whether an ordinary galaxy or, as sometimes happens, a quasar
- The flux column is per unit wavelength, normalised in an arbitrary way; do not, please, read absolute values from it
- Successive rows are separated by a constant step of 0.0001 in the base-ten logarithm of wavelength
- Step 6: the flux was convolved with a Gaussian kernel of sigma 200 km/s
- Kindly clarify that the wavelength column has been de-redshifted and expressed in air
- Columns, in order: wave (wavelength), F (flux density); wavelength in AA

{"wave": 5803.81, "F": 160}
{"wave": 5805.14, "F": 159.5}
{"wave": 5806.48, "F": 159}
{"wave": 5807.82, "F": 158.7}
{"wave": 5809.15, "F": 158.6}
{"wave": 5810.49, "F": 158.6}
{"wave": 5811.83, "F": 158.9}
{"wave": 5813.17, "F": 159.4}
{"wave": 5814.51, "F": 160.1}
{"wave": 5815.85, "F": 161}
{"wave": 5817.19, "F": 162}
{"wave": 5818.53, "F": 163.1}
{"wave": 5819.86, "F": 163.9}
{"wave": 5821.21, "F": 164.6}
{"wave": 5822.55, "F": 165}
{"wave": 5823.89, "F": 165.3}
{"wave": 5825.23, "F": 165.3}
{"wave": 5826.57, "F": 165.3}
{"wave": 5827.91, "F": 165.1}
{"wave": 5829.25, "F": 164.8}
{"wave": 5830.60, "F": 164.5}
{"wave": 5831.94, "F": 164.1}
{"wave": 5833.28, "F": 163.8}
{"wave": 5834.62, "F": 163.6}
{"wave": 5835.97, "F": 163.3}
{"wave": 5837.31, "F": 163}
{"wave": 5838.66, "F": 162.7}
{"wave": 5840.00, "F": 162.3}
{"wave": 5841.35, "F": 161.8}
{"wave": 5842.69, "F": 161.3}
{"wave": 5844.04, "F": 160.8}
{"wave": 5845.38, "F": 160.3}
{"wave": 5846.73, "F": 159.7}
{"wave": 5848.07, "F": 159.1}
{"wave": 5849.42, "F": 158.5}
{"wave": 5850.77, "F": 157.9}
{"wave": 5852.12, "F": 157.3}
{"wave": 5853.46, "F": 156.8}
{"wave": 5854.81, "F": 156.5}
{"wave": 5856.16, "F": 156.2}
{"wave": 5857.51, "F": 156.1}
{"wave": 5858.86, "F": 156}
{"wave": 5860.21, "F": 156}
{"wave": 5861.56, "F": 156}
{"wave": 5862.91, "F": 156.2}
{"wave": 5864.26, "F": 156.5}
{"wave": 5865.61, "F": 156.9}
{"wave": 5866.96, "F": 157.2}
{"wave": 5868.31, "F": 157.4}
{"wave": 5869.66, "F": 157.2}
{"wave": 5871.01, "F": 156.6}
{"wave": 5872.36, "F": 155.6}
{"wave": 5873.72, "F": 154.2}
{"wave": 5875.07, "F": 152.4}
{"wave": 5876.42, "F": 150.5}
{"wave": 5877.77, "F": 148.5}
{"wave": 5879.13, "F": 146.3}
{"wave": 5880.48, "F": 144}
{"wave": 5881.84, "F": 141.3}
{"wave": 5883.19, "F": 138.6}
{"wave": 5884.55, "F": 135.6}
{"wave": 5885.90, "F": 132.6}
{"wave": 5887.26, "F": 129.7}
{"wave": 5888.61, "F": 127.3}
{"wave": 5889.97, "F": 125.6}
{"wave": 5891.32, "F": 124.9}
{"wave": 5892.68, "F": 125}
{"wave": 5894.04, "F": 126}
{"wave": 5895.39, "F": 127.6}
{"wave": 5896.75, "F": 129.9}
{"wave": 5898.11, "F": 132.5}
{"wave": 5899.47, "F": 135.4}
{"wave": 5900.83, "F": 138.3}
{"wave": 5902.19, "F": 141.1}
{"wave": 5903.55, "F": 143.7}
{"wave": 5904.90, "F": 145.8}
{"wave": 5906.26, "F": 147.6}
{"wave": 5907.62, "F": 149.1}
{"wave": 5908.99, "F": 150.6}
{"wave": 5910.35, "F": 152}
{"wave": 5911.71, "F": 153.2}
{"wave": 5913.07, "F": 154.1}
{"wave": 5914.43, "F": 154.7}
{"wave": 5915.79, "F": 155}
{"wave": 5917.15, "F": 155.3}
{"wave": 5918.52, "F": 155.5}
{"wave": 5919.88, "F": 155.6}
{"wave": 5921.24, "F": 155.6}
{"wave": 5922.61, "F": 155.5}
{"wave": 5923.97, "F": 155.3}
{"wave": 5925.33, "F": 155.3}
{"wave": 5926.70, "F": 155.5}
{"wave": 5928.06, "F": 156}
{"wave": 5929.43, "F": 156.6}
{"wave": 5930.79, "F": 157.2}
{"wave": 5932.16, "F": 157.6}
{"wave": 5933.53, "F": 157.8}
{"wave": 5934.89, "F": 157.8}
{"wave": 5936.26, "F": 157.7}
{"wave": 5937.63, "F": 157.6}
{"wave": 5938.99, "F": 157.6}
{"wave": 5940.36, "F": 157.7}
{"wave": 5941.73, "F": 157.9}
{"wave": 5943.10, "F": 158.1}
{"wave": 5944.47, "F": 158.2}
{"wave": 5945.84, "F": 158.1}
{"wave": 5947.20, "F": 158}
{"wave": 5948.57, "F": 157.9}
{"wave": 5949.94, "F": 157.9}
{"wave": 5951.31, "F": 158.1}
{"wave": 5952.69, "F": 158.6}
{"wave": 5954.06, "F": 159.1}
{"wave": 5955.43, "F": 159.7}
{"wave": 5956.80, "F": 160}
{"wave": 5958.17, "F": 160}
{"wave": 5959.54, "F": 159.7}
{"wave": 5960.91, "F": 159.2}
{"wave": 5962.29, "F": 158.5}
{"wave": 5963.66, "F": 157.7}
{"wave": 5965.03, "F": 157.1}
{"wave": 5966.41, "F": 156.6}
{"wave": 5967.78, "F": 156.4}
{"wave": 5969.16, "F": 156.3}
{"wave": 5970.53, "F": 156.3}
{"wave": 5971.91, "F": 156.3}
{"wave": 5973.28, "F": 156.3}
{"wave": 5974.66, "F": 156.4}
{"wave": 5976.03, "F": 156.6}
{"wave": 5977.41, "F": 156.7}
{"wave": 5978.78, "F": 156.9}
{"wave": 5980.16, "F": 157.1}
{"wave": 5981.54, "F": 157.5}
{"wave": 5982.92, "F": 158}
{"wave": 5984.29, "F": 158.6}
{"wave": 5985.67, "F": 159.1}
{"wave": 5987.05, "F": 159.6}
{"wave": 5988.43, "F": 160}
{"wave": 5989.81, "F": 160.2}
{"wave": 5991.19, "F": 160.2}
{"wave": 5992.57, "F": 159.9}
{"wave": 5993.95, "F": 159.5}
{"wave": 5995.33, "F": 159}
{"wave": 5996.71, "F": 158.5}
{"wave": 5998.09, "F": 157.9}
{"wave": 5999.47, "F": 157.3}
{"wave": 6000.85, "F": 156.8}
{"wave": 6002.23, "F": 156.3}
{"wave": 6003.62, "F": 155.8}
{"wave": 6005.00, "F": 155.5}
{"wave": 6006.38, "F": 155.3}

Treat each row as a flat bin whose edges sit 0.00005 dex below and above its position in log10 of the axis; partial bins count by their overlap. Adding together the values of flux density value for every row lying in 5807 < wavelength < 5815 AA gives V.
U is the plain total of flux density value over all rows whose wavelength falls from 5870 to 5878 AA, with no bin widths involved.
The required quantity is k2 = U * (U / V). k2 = 883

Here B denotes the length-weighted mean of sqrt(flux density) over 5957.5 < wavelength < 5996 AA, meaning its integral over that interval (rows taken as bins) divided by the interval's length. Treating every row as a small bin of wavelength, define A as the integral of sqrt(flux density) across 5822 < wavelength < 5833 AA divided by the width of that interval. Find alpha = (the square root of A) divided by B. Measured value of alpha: 0.285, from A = 12.8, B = 12.6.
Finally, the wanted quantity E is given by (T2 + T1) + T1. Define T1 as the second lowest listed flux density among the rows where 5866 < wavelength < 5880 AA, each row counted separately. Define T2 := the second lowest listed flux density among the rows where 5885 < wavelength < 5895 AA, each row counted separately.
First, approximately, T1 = 148.5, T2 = 125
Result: 422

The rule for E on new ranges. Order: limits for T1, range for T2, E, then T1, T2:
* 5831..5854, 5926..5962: 471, 157.3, 156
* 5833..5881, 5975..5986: 449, 146.3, 156.7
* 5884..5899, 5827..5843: 412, 125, 161.8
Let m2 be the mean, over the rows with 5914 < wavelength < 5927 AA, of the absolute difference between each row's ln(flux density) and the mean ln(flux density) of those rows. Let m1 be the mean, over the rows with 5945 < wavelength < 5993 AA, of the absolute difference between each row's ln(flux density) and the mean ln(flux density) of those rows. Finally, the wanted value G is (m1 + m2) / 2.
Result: 0.004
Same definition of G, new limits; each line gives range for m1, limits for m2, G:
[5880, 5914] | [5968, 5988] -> 0.033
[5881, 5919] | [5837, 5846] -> 0.037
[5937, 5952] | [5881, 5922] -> 0.036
